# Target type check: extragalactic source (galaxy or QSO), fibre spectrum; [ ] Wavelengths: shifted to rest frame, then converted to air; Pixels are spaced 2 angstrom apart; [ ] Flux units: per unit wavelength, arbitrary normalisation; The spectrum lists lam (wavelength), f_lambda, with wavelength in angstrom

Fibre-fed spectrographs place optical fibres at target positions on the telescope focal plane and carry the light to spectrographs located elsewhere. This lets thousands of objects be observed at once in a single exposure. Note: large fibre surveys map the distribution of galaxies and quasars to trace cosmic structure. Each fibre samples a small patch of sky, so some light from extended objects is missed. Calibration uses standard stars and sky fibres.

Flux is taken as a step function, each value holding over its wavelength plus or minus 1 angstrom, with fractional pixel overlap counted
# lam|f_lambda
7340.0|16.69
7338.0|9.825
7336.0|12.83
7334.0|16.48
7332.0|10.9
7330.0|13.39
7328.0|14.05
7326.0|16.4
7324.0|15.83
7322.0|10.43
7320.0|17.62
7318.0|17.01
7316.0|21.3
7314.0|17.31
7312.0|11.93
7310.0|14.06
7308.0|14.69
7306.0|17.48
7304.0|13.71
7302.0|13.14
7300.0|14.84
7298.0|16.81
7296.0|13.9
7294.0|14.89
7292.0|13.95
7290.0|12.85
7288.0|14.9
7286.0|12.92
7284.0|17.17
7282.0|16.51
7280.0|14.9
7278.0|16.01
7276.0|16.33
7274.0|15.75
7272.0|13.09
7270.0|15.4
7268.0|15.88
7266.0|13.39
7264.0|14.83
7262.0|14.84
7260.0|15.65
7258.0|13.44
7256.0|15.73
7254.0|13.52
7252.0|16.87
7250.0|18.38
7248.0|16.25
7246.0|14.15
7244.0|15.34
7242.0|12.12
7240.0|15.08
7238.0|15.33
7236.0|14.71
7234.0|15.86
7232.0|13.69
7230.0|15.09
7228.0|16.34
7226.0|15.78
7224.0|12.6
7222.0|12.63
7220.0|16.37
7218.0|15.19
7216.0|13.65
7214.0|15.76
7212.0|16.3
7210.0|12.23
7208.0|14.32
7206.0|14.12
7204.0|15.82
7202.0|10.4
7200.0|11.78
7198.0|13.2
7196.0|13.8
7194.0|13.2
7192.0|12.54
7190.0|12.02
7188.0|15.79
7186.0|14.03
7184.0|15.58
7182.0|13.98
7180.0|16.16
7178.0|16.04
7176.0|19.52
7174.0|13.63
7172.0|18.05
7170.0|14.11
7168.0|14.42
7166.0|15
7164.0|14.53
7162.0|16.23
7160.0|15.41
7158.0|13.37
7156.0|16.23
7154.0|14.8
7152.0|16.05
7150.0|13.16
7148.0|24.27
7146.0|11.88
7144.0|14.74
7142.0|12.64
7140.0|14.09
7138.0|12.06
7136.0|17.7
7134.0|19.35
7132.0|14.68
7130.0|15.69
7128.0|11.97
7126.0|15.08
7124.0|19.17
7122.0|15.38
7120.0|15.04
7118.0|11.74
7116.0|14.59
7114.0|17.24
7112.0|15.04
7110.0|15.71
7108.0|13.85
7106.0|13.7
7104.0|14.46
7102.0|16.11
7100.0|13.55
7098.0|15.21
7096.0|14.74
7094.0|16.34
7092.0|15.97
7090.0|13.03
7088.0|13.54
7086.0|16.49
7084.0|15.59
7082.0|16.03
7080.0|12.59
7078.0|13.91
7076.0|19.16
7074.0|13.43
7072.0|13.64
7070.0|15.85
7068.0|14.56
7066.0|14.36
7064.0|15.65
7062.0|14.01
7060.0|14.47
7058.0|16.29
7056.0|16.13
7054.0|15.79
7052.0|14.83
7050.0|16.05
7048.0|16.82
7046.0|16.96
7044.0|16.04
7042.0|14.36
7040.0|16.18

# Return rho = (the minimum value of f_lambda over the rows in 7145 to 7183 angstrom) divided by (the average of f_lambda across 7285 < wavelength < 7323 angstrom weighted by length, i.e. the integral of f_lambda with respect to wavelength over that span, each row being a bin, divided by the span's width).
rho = 0.80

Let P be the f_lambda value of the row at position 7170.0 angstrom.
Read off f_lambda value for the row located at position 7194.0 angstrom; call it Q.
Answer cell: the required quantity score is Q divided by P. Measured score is 0.9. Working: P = 14.11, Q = 13.2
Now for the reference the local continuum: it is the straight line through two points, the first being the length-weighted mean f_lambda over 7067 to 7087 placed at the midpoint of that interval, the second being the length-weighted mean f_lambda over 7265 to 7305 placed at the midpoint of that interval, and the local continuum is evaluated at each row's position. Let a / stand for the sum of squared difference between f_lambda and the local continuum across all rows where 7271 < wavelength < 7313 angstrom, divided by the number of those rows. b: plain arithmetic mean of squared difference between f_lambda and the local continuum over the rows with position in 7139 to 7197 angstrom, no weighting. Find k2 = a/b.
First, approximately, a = 2.3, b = 6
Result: 0.4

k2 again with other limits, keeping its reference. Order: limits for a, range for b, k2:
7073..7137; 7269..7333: 0.8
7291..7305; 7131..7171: 0.2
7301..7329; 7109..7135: 1.6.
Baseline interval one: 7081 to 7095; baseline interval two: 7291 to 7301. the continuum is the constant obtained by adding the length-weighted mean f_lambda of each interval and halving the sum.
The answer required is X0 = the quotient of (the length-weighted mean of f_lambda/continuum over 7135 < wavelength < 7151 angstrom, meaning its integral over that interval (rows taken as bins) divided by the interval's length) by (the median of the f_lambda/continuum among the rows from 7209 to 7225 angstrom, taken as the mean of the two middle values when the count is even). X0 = 1.04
